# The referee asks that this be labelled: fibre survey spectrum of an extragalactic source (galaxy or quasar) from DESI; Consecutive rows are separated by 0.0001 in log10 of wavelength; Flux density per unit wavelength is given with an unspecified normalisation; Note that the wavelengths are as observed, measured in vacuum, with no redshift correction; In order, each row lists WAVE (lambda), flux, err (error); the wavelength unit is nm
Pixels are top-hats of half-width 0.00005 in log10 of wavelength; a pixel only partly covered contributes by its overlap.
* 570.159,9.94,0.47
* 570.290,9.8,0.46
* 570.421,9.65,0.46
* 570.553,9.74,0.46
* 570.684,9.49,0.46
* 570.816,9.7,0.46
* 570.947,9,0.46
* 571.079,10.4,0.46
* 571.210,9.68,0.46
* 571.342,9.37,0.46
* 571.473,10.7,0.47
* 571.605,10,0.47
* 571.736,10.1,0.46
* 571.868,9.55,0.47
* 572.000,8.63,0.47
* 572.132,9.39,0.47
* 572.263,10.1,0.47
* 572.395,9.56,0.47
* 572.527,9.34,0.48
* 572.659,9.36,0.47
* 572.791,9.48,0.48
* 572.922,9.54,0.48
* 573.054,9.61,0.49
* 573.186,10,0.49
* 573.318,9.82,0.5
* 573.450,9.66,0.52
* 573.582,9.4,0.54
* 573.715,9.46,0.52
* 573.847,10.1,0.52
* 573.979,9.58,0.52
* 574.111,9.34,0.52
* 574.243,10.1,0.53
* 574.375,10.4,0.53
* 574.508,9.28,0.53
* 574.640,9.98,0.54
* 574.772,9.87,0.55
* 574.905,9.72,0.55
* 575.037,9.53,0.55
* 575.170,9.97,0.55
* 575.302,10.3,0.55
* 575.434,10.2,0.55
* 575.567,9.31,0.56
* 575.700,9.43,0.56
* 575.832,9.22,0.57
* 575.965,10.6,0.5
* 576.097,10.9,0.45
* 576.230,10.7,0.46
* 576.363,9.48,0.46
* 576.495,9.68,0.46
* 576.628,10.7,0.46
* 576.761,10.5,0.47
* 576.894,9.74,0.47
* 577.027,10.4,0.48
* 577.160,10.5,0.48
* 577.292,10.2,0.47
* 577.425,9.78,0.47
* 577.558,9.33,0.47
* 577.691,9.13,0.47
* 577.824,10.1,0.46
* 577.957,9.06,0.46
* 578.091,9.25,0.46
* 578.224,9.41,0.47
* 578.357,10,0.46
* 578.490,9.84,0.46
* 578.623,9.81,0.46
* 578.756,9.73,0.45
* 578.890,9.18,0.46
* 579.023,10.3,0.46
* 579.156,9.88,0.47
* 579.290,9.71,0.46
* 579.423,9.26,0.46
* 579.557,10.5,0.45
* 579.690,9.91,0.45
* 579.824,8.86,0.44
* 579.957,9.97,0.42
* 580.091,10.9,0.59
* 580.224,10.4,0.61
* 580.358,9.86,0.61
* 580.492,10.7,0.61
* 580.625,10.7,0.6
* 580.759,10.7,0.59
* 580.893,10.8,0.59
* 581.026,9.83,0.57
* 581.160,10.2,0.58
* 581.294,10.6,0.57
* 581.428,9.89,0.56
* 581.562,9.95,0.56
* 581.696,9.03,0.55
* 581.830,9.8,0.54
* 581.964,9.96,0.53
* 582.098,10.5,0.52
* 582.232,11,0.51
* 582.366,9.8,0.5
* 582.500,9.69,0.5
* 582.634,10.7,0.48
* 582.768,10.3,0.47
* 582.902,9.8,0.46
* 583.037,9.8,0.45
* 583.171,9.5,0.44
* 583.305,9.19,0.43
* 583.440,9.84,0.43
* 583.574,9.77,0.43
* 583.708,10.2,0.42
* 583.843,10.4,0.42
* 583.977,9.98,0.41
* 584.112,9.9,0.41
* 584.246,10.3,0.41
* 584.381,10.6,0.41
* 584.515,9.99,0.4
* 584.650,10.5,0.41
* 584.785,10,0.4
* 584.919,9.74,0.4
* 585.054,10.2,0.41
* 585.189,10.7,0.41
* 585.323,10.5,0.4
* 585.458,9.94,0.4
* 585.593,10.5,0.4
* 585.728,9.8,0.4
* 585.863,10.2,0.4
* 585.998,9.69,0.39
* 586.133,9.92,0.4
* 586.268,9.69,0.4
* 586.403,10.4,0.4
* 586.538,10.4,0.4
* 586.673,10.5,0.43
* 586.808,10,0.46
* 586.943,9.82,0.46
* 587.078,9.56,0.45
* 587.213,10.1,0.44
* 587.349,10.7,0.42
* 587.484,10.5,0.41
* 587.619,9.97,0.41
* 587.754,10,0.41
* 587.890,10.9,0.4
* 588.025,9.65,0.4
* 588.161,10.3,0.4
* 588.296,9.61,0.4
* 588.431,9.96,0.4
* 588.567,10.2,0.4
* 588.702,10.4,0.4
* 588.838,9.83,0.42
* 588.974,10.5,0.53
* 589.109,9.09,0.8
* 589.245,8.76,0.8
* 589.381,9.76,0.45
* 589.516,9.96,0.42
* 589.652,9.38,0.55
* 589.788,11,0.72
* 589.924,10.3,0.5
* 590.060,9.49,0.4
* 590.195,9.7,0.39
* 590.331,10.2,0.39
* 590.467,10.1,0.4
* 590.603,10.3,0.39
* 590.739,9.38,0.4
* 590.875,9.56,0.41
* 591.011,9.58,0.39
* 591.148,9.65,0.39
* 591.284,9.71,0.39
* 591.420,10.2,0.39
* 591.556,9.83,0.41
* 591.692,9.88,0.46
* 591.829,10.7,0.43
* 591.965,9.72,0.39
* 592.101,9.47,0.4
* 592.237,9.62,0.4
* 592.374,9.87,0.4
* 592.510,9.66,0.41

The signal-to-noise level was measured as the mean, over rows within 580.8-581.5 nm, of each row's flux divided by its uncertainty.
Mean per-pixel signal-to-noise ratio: 17.9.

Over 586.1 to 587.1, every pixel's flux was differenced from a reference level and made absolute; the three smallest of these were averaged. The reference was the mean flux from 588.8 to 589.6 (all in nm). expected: 0.1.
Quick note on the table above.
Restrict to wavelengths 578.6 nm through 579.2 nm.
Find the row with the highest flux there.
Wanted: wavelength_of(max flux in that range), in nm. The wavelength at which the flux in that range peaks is 579.023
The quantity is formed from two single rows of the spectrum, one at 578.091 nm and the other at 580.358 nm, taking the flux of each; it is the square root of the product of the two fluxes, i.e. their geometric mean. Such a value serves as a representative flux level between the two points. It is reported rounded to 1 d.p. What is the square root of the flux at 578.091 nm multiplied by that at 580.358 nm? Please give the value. 9.6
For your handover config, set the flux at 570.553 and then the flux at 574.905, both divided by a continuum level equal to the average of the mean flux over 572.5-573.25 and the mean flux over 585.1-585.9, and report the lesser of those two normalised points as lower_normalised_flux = 0.98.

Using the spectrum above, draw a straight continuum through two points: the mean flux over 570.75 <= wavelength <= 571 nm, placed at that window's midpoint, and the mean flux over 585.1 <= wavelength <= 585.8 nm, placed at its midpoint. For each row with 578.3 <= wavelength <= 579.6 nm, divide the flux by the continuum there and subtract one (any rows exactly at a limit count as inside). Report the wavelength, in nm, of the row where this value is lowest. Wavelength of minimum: 578.890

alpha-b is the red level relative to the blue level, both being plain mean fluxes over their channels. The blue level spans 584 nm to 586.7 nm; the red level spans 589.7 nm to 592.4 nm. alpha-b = 0.97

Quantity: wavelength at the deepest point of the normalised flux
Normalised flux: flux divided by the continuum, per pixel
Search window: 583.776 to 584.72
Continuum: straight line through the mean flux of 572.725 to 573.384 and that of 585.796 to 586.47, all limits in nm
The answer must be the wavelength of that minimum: 584.112 nm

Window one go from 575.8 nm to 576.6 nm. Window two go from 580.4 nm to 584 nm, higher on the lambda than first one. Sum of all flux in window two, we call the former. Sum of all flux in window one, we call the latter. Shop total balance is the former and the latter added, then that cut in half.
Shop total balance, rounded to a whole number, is 167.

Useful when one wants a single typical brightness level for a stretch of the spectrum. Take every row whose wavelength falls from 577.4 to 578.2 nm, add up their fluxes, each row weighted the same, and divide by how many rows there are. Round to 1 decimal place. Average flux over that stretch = 9.4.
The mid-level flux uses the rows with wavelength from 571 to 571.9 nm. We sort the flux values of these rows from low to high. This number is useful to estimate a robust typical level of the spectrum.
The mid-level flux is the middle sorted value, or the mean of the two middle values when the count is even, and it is 10.0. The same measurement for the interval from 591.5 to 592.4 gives 9.8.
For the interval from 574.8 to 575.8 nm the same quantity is 9.7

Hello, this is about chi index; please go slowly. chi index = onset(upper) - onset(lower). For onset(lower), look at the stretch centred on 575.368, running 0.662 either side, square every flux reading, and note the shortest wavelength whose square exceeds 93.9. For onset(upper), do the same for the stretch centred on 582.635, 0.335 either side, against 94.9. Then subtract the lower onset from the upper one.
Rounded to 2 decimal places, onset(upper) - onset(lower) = 7.59 nm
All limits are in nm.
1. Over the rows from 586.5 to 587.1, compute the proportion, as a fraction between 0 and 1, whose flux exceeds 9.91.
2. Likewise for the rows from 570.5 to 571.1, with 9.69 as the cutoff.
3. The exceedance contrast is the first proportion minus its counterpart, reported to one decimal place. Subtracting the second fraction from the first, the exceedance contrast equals 0.0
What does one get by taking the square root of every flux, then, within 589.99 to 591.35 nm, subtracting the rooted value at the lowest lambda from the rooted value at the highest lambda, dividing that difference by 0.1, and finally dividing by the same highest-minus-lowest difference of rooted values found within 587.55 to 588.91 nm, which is -16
